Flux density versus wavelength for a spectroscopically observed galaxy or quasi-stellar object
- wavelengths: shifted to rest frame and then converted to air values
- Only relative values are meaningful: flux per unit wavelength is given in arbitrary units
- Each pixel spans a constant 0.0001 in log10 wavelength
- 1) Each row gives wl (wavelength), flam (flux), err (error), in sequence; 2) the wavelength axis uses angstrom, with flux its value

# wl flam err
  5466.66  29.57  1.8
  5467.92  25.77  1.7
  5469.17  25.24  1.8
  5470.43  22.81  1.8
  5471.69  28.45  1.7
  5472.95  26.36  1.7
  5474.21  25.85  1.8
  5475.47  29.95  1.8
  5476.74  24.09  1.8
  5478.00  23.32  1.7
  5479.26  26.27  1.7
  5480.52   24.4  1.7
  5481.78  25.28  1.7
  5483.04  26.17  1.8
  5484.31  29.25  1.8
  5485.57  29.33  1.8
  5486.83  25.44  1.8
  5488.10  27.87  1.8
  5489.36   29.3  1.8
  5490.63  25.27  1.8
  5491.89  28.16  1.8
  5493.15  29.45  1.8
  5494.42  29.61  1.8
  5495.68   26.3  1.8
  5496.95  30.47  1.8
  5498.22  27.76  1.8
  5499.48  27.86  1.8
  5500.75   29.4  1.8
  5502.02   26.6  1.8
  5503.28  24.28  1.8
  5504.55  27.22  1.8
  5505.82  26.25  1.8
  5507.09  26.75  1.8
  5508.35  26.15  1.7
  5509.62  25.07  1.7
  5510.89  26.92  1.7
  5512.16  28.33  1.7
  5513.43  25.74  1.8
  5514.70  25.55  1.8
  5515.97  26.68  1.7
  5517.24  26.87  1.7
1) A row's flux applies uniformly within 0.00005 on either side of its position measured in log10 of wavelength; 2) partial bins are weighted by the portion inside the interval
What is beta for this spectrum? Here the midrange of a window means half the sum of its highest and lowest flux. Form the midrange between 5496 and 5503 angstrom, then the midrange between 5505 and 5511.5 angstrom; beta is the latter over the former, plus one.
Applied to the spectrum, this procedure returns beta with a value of 1.91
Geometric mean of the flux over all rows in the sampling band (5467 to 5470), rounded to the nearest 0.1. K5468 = 25.5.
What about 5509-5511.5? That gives 26.0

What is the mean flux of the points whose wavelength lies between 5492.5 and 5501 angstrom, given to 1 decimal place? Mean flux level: 28.7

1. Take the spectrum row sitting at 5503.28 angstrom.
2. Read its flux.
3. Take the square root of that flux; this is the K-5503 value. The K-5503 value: 4.93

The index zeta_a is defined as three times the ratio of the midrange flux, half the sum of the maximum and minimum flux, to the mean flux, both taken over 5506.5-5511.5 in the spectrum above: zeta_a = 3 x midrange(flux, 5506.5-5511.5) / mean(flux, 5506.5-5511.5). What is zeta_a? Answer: 2.97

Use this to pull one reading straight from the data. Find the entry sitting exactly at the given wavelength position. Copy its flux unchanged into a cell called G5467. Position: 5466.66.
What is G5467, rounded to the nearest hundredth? 29.57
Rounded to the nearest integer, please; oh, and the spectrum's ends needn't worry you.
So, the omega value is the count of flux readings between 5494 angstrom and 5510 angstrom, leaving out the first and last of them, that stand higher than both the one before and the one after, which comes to 4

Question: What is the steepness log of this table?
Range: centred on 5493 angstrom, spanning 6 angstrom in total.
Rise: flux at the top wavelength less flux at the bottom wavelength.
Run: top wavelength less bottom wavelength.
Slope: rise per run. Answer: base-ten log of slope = -0.69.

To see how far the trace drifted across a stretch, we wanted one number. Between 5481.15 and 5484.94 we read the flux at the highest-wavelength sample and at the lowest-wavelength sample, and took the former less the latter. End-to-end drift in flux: 4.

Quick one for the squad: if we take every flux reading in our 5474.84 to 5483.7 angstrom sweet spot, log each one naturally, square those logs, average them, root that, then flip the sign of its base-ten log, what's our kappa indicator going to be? -0.511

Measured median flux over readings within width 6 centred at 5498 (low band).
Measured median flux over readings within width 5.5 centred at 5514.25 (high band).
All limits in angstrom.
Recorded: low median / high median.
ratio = 1.06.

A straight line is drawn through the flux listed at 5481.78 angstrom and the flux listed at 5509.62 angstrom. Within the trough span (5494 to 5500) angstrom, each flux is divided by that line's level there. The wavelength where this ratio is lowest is 5495.68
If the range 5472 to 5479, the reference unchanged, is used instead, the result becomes 5478.00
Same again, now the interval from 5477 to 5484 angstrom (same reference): 5478.00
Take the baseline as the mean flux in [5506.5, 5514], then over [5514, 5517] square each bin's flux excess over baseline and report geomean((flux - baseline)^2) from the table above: 0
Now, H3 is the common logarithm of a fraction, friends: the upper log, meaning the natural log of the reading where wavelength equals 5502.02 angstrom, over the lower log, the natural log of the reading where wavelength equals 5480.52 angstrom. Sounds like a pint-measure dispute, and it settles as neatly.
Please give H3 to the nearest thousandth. 0.012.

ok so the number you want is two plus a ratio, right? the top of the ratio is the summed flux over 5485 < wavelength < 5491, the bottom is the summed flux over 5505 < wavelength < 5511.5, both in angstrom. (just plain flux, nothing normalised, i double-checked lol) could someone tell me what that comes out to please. 3.05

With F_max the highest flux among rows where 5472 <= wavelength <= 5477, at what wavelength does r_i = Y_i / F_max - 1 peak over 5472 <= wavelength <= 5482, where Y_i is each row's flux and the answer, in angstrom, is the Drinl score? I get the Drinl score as 5475.47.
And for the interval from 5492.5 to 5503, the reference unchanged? 5496.95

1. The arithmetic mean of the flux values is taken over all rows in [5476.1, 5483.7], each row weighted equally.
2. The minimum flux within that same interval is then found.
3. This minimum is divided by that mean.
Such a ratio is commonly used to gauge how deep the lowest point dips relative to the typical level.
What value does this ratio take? 0.94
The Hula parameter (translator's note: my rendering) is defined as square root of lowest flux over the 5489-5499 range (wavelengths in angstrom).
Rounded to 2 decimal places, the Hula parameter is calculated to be 5.03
